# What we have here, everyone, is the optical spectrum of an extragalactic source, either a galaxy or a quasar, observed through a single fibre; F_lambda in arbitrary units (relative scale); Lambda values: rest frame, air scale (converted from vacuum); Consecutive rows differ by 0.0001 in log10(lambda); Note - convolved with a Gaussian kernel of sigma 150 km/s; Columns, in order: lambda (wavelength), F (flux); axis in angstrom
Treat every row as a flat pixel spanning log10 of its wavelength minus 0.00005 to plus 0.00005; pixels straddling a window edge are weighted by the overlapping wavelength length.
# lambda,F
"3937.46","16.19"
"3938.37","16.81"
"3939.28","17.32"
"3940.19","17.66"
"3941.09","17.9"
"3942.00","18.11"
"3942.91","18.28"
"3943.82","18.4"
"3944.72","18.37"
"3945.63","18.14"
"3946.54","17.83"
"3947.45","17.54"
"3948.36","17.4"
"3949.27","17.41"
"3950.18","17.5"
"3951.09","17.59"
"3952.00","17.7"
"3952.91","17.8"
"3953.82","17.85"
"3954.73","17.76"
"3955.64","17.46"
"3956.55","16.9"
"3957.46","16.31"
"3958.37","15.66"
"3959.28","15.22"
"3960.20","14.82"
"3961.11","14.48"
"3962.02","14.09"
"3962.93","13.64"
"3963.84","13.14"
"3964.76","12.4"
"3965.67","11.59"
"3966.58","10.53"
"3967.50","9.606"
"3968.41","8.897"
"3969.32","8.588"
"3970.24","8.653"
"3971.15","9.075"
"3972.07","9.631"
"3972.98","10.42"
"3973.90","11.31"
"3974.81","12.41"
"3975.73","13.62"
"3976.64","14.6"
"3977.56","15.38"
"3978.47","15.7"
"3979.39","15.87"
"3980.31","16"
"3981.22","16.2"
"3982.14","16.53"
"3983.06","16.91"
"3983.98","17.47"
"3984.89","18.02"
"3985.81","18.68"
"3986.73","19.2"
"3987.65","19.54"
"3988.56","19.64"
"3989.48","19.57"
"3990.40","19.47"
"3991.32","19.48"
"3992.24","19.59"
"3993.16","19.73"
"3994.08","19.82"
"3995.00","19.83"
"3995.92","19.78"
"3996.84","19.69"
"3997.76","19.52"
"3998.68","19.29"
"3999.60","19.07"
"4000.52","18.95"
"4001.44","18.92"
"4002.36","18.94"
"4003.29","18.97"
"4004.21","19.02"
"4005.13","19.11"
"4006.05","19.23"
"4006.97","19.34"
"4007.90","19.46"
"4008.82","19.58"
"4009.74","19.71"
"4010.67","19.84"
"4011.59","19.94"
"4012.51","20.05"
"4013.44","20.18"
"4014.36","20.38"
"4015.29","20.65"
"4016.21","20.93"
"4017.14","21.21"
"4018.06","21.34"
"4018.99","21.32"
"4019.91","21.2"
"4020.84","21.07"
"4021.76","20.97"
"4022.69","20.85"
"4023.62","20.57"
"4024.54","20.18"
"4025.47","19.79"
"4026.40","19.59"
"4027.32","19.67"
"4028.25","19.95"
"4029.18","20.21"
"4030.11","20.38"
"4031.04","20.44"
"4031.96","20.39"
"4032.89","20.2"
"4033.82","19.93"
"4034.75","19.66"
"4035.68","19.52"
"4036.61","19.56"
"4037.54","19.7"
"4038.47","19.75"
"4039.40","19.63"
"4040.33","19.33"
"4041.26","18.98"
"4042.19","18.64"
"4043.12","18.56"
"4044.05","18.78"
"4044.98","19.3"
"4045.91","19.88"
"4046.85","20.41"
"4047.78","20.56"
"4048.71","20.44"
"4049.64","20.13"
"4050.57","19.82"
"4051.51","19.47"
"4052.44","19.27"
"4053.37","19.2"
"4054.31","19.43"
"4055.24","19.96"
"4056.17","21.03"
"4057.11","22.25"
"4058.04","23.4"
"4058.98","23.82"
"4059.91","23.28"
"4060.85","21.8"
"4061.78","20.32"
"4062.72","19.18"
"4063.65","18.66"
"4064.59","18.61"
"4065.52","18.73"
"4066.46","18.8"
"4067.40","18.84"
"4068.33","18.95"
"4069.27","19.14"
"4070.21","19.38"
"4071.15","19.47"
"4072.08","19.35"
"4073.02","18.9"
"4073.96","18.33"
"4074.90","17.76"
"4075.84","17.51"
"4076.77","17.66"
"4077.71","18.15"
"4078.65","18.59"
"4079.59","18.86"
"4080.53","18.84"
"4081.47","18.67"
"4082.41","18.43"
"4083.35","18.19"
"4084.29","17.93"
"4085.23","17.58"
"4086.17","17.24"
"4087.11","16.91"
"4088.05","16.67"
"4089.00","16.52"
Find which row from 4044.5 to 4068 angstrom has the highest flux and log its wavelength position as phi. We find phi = 4058.98 angstrom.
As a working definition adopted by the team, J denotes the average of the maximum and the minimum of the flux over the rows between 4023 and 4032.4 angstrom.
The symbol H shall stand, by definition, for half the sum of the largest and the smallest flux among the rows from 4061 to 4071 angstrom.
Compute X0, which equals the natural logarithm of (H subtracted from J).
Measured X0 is -0.5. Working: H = 19.5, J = 20.1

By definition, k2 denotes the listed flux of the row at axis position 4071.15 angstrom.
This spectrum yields 19.47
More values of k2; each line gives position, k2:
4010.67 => 19.84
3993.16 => 19.73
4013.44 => 20.18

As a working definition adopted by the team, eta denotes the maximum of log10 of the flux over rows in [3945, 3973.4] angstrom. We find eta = 1.26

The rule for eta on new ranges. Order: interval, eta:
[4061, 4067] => 1.31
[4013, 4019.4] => 1.33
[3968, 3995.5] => 1.30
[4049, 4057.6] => 1.35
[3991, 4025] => 1.33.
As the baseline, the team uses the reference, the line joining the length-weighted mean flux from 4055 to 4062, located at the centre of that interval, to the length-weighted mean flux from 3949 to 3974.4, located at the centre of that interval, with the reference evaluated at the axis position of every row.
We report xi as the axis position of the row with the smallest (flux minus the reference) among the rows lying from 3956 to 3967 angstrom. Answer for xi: 3966.58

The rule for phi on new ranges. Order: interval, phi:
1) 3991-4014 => 4013.44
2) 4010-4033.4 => 4018.06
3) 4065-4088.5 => 4071.15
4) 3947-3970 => 3953.82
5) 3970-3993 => 3988.56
